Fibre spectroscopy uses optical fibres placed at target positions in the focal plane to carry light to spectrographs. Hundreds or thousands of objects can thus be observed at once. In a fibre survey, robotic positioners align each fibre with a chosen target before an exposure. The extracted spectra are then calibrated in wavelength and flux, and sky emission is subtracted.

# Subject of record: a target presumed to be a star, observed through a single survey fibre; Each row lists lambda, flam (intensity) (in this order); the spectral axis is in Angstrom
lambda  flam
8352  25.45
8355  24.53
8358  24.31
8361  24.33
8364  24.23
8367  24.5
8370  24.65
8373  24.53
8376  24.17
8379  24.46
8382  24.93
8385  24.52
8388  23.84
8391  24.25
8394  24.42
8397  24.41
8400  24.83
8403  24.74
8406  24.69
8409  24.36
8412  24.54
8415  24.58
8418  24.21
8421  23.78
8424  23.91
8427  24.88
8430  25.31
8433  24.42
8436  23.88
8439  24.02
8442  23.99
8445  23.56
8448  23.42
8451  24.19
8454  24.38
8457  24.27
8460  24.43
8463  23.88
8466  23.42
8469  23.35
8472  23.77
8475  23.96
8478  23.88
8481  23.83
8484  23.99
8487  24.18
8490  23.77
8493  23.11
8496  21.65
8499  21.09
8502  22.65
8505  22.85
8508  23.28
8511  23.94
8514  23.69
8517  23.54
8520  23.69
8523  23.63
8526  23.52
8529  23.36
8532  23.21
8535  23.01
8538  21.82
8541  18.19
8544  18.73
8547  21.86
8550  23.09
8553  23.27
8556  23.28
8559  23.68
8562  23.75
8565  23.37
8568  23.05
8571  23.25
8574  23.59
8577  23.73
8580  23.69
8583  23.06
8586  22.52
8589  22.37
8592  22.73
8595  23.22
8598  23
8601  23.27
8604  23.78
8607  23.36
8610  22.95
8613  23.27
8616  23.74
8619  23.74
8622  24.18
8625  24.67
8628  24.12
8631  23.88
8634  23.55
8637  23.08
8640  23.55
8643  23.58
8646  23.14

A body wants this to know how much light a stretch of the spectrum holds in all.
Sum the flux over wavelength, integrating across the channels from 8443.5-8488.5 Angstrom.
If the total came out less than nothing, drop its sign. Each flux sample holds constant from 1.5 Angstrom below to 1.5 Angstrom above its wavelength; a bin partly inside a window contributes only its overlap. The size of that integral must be 1076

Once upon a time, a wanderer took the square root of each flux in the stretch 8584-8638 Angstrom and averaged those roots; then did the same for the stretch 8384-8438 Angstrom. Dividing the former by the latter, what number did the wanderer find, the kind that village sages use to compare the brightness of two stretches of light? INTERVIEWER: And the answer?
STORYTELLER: 0.98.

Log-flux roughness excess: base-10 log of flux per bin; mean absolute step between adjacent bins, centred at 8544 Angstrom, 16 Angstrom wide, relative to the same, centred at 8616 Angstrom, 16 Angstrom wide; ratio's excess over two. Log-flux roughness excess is 6.1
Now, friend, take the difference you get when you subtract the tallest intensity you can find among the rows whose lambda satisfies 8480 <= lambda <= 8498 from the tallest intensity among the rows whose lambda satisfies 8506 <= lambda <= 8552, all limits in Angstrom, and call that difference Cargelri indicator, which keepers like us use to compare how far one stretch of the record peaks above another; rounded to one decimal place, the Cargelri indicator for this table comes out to -0.2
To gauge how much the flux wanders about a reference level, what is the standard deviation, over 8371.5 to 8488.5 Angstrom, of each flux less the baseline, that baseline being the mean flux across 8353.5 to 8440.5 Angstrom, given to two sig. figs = 0.44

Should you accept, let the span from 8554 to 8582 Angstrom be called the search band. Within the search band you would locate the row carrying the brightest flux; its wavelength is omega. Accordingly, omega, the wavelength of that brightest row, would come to 8562 Angstrom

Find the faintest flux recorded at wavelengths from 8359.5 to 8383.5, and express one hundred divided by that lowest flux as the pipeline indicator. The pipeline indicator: 4.14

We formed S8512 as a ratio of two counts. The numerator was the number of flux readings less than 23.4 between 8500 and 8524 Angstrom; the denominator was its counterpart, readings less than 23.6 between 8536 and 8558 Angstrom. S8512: 0.43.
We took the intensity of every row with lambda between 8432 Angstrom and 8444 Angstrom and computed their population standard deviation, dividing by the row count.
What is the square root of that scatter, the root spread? 0.45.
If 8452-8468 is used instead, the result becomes 0.62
